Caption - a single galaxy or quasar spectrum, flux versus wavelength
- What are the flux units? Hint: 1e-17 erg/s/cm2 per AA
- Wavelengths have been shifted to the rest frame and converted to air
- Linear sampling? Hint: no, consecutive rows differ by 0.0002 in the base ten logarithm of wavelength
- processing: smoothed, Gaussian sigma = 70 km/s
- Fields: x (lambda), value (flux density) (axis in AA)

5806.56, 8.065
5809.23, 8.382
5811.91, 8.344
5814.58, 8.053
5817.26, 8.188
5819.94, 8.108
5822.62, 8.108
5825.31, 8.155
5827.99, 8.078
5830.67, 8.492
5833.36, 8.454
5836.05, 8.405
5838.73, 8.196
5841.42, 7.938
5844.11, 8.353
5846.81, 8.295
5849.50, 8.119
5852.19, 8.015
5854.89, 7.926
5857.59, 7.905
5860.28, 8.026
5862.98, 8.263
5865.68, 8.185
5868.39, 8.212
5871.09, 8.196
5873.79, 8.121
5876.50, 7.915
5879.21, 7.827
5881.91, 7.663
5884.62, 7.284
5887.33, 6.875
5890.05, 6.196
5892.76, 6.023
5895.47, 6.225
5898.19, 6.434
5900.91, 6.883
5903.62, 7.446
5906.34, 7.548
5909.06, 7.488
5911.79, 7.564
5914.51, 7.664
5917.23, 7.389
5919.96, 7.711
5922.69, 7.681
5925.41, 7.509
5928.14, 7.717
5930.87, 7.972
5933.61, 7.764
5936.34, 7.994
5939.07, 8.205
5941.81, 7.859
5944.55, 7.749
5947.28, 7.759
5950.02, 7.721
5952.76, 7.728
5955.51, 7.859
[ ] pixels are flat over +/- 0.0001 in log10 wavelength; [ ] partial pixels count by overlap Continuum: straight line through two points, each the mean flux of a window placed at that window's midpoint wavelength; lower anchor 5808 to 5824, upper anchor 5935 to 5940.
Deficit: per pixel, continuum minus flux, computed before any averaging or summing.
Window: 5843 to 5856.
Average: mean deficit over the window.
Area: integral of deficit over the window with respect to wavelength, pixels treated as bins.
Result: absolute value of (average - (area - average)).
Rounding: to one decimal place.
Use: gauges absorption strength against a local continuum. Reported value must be 0.3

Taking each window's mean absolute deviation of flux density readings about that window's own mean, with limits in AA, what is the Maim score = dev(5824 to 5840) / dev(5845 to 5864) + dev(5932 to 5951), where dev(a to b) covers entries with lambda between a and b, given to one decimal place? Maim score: 1.4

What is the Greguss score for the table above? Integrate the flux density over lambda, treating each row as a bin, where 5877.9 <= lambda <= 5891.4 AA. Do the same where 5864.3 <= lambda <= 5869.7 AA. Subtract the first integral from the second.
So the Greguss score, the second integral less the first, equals -53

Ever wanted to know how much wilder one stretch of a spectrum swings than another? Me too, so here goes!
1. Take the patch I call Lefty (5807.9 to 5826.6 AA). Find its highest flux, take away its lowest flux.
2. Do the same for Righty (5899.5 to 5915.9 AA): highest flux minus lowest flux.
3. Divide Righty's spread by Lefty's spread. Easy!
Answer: 2.4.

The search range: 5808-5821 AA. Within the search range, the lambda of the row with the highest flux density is 5809.23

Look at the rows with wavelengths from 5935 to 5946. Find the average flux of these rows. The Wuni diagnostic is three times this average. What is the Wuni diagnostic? 23.9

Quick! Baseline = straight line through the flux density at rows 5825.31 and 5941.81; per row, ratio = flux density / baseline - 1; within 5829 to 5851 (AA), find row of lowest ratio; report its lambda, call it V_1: 5841.42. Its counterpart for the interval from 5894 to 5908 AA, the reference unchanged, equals 5895.47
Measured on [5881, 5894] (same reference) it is 5892.76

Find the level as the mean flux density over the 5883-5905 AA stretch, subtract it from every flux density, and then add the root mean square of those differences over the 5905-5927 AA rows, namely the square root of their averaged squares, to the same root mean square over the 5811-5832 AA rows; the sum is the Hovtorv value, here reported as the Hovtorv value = 2.4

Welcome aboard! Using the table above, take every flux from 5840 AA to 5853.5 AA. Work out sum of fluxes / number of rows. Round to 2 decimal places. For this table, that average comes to 8.14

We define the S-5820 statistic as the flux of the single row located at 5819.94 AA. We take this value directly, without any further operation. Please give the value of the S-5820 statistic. 8.108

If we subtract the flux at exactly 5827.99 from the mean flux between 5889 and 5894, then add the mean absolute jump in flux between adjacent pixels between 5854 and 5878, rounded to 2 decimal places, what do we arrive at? -1.87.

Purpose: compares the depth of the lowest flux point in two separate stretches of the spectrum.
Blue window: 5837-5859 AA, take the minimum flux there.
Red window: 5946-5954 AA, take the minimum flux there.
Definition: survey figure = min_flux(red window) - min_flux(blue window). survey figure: -0.2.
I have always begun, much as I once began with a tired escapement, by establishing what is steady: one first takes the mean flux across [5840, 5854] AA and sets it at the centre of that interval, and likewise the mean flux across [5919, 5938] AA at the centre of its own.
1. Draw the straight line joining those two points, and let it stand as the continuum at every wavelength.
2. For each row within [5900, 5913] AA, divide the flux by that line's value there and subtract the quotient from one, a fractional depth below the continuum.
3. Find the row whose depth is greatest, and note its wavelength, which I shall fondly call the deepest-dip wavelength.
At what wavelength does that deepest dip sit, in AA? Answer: 5900.91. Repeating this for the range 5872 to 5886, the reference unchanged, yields 5884.62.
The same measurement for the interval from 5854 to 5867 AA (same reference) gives 5857.59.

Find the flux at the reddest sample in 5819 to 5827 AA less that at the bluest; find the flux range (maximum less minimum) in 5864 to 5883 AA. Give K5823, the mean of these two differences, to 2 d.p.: 0.30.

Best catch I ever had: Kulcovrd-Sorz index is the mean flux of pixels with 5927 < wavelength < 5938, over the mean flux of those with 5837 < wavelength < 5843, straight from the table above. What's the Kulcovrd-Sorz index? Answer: 0.97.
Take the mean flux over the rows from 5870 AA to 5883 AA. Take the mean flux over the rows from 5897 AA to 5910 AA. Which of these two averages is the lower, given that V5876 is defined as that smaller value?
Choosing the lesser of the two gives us 7.2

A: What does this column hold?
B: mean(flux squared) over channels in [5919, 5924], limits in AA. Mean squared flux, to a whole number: 59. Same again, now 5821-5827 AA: 66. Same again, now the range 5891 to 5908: 46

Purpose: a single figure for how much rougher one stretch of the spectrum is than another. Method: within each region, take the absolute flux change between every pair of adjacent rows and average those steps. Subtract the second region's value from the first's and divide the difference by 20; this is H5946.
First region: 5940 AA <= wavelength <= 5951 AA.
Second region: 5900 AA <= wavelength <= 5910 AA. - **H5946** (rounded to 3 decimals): -0.009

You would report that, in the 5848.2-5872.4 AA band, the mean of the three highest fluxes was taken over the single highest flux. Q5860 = 0.995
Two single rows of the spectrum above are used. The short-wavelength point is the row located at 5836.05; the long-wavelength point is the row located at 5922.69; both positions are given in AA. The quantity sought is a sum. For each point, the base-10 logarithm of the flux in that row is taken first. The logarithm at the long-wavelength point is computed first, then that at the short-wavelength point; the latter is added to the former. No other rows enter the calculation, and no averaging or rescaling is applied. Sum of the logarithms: 1.81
